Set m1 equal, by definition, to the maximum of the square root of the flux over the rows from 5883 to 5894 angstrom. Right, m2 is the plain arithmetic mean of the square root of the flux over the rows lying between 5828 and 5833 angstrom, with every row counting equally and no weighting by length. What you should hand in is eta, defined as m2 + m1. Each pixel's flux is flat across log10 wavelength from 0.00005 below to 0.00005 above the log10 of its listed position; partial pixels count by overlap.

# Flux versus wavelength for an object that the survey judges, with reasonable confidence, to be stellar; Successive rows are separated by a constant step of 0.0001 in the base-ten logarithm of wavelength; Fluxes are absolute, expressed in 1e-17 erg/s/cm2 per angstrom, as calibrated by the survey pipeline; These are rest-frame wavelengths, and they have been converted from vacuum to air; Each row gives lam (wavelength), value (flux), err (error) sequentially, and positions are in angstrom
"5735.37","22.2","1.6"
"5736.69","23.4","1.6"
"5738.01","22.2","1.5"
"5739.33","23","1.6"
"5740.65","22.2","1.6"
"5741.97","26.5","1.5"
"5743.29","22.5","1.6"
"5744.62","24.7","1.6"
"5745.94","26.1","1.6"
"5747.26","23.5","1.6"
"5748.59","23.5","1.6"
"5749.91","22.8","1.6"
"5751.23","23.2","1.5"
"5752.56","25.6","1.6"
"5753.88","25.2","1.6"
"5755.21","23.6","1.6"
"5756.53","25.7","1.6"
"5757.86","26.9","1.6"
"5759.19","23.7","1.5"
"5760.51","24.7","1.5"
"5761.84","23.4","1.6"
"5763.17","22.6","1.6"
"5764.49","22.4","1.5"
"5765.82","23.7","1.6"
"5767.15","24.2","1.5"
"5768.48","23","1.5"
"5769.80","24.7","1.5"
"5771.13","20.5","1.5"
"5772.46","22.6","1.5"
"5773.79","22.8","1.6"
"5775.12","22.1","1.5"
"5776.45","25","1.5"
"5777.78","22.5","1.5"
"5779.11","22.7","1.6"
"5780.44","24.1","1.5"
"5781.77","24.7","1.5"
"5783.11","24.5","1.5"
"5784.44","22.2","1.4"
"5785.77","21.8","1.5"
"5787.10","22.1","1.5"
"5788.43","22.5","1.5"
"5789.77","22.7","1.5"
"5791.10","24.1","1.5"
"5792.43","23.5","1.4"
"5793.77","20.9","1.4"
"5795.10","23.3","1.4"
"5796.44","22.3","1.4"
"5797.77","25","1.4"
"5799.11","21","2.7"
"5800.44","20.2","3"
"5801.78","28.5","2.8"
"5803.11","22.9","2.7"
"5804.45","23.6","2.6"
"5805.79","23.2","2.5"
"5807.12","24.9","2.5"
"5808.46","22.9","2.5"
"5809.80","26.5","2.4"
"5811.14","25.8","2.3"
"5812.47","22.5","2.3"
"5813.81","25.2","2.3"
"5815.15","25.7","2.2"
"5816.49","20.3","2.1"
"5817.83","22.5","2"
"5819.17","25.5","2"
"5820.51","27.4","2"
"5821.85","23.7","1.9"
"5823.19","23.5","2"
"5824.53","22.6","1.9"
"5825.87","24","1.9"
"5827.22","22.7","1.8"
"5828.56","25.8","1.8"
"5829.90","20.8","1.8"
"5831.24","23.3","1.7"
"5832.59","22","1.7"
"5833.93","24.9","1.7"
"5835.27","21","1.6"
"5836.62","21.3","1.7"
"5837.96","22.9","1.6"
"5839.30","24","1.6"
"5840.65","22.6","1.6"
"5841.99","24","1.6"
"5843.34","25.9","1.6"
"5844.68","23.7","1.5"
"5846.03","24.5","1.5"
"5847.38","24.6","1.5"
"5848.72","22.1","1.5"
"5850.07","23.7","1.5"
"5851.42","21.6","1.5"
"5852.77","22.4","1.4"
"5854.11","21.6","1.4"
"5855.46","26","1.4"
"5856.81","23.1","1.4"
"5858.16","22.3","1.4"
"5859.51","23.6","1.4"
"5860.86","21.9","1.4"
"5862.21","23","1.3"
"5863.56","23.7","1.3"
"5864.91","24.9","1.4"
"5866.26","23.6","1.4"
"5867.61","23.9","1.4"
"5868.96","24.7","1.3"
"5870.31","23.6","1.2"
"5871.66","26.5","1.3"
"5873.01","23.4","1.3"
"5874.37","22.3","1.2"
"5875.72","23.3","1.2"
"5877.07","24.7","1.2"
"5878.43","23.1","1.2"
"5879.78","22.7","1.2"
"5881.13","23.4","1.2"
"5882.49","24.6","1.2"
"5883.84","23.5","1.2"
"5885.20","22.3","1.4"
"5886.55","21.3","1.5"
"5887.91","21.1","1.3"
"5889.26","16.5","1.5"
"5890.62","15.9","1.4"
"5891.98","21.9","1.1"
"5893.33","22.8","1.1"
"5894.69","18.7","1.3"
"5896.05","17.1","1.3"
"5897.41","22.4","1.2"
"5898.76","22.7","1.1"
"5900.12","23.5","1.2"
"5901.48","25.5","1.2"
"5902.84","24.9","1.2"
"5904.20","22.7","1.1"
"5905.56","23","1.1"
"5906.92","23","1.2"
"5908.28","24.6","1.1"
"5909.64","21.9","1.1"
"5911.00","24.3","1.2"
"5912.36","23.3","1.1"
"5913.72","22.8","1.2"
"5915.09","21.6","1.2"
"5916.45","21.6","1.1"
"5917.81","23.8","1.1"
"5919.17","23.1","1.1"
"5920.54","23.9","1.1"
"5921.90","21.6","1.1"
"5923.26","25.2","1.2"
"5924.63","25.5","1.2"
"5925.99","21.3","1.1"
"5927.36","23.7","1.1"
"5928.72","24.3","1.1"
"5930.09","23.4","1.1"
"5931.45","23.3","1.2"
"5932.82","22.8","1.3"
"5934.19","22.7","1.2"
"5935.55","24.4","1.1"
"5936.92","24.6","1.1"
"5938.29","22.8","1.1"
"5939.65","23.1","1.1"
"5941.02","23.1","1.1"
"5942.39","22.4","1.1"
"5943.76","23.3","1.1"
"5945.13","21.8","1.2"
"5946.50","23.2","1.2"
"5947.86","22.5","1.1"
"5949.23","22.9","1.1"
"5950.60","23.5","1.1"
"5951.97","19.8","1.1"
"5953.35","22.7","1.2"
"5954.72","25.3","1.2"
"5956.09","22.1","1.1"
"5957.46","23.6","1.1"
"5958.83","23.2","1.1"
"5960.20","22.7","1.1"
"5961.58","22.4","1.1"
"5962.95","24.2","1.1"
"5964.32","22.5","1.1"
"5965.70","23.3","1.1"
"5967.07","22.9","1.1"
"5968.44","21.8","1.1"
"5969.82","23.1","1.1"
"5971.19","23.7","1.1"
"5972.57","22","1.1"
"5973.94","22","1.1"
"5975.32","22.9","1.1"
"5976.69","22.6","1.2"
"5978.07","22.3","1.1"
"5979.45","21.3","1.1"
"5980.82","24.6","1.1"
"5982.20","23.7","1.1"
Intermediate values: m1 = 4.85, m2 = 4.79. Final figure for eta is 9.6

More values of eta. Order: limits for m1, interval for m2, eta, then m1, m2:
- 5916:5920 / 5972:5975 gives 9.6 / 4.88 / 4.69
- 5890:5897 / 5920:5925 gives 9.7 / 4.77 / 4.90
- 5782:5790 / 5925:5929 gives 9.8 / 4.95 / 4.80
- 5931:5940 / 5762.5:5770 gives 9.8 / 4.96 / 4.84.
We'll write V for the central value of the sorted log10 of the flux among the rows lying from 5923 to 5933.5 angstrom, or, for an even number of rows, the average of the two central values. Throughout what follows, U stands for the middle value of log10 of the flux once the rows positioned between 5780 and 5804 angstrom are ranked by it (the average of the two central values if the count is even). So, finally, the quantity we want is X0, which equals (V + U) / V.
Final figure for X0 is 1.99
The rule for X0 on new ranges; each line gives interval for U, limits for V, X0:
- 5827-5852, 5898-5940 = 2.00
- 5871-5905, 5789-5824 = 1.99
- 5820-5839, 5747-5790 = 2.00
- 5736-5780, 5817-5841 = 2.00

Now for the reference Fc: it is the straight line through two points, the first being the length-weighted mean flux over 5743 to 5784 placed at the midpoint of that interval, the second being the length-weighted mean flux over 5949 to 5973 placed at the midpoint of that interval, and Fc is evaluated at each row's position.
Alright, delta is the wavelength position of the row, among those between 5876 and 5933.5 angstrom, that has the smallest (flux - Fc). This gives 5890.62 angstrom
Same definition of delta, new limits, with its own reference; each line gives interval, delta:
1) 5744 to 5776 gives 5771.13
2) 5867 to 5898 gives 5890.62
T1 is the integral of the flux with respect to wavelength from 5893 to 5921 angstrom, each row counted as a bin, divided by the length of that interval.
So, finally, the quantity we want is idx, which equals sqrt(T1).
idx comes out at 4.77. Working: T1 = 22.7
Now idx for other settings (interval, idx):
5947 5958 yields 4.78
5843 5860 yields 4.84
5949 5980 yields 4.77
